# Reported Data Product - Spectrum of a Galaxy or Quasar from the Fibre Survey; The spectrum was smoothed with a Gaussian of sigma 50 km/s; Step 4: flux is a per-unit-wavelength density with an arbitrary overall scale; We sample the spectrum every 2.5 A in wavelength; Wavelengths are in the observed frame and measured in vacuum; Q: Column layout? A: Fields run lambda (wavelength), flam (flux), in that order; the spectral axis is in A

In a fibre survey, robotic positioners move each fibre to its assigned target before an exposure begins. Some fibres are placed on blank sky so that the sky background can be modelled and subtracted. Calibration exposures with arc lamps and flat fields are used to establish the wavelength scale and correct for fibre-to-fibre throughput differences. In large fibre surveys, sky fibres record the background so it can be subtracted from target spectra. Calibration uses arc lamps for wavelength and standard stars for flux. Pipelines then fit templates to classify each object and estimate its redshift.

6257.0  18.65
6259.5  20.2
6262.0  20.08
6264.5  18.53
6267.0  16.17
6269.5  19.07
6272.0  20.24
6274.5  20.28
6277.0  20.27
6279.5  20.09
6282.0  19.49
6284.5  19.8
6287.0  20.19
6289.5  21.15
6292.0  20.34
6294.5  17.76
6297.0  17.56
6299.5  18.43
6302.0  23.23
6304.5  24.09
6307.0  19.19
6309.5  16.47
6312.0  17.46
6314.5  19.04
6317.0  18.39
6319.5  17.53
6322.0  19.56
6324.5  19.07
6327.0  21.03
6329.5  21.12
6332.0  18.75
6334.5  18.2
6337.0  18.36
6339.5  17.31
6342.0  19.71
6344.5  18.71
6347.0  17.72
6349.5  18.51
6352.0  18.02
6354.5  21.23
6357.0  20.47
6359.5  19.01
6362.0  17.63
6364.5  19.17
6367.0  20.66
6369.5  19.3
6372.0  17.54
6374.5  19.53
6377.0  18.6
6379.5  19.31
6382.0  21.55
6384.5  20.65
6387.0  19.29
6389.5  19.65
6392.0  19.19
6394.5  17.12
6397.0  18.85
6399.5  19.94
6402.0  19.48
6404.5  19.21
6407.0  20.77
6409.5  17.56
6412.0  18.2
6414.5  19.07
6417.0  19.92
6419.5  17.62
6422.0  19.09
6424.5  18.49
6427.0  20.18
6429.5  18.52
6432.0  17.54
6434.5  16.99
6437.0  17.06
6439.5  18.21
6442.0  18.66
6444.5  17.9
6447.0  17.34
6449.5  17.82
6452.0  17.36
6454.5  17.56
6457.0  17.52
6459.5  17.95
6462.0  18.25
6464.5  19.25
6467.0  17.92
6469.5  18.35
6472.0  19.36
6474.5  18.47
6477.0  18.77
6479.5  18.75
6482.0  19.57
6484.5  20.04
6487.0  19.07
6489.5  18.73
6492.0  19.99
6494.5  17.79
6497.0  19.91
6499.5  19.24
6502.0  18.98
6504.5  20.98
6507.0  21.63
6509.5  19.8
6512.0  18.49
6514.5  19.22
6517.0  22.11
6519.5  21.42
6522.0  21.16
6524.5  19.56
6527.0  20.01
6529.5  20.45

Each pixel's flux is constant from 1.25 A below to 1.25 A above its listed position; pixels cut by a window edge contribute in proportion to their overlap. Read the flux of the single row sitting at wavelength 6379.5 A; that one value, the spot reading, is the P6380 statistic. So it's 19.31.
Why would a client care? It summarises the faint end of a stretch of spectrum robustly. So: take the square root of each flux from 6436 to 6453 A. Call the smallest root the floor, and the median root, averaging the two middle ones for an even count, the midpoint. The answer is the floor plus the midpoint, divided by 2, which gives 4.18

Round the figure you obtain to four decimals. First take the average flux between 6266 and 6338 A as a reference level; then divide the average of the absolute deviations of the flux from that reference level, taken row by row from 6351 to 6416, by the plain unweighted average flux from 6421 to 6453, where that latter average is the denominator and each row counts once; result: 0.0493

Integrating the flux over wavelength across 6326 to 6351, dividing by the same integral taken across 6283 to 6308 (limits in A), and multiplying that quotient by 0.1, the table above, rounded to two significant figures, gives 0.094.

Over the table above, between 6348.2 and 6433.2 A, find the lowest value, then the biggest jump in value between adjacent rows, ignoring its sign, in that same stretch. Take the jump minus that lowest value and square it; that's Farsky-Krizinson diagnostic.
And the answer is 193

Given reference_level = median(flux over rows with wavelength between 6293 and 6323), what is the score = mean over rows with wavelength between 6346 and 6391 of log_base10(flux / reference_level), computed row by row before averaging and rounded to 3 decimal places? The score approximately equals 0.020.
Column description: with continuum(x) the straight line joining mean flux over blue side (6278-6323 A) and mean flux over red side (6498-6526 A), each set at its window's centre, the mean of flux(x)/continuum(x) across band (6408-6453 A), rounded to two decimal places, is 0.91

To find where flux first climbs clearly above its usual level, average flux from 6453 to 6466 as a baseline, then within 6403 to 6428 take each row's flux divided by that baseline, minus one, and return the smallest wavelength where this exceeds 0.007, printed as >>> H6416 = 6404.5 A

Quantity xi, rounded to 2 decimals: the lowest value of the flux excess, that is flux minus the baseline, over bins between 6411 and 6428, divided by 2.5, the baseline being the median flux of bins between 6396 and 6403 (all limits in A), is -0.74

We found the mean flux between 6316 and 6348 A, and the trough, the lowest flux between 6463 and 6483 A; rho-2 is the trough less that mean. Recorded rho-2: -1.0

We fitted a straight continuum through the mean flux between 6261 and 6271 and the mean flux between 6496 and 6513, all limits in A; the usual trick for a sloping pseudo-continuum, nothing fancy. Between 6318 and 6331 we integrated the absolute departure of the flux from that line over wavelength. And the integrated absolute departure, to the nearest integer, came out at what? 17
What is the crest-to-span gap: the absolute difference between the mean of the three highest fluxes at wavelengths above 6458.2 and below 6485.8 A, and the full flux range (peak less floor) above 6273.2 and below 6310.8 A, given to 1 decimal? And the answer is 12.0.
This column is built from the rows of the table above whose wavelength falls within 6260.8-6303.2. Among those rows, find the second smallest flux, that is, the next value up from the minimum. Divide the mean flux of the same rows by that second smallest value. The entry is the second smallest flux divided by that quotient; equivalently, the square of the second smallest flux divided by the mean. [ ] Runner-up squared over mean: 15.8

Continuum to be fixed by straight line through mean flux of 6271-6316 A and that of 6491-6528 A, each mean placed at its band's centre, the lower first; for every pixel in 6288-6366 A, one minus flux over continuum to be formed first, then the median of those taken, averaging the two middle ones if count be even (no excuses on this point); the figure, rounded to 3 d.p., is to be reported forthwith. 0.052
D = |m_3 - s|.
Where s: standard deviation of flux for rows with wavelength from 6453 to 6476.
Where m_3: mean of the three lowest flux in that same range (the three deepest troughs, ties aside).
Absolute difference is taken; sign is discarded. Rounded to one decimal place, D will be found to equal 17.0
